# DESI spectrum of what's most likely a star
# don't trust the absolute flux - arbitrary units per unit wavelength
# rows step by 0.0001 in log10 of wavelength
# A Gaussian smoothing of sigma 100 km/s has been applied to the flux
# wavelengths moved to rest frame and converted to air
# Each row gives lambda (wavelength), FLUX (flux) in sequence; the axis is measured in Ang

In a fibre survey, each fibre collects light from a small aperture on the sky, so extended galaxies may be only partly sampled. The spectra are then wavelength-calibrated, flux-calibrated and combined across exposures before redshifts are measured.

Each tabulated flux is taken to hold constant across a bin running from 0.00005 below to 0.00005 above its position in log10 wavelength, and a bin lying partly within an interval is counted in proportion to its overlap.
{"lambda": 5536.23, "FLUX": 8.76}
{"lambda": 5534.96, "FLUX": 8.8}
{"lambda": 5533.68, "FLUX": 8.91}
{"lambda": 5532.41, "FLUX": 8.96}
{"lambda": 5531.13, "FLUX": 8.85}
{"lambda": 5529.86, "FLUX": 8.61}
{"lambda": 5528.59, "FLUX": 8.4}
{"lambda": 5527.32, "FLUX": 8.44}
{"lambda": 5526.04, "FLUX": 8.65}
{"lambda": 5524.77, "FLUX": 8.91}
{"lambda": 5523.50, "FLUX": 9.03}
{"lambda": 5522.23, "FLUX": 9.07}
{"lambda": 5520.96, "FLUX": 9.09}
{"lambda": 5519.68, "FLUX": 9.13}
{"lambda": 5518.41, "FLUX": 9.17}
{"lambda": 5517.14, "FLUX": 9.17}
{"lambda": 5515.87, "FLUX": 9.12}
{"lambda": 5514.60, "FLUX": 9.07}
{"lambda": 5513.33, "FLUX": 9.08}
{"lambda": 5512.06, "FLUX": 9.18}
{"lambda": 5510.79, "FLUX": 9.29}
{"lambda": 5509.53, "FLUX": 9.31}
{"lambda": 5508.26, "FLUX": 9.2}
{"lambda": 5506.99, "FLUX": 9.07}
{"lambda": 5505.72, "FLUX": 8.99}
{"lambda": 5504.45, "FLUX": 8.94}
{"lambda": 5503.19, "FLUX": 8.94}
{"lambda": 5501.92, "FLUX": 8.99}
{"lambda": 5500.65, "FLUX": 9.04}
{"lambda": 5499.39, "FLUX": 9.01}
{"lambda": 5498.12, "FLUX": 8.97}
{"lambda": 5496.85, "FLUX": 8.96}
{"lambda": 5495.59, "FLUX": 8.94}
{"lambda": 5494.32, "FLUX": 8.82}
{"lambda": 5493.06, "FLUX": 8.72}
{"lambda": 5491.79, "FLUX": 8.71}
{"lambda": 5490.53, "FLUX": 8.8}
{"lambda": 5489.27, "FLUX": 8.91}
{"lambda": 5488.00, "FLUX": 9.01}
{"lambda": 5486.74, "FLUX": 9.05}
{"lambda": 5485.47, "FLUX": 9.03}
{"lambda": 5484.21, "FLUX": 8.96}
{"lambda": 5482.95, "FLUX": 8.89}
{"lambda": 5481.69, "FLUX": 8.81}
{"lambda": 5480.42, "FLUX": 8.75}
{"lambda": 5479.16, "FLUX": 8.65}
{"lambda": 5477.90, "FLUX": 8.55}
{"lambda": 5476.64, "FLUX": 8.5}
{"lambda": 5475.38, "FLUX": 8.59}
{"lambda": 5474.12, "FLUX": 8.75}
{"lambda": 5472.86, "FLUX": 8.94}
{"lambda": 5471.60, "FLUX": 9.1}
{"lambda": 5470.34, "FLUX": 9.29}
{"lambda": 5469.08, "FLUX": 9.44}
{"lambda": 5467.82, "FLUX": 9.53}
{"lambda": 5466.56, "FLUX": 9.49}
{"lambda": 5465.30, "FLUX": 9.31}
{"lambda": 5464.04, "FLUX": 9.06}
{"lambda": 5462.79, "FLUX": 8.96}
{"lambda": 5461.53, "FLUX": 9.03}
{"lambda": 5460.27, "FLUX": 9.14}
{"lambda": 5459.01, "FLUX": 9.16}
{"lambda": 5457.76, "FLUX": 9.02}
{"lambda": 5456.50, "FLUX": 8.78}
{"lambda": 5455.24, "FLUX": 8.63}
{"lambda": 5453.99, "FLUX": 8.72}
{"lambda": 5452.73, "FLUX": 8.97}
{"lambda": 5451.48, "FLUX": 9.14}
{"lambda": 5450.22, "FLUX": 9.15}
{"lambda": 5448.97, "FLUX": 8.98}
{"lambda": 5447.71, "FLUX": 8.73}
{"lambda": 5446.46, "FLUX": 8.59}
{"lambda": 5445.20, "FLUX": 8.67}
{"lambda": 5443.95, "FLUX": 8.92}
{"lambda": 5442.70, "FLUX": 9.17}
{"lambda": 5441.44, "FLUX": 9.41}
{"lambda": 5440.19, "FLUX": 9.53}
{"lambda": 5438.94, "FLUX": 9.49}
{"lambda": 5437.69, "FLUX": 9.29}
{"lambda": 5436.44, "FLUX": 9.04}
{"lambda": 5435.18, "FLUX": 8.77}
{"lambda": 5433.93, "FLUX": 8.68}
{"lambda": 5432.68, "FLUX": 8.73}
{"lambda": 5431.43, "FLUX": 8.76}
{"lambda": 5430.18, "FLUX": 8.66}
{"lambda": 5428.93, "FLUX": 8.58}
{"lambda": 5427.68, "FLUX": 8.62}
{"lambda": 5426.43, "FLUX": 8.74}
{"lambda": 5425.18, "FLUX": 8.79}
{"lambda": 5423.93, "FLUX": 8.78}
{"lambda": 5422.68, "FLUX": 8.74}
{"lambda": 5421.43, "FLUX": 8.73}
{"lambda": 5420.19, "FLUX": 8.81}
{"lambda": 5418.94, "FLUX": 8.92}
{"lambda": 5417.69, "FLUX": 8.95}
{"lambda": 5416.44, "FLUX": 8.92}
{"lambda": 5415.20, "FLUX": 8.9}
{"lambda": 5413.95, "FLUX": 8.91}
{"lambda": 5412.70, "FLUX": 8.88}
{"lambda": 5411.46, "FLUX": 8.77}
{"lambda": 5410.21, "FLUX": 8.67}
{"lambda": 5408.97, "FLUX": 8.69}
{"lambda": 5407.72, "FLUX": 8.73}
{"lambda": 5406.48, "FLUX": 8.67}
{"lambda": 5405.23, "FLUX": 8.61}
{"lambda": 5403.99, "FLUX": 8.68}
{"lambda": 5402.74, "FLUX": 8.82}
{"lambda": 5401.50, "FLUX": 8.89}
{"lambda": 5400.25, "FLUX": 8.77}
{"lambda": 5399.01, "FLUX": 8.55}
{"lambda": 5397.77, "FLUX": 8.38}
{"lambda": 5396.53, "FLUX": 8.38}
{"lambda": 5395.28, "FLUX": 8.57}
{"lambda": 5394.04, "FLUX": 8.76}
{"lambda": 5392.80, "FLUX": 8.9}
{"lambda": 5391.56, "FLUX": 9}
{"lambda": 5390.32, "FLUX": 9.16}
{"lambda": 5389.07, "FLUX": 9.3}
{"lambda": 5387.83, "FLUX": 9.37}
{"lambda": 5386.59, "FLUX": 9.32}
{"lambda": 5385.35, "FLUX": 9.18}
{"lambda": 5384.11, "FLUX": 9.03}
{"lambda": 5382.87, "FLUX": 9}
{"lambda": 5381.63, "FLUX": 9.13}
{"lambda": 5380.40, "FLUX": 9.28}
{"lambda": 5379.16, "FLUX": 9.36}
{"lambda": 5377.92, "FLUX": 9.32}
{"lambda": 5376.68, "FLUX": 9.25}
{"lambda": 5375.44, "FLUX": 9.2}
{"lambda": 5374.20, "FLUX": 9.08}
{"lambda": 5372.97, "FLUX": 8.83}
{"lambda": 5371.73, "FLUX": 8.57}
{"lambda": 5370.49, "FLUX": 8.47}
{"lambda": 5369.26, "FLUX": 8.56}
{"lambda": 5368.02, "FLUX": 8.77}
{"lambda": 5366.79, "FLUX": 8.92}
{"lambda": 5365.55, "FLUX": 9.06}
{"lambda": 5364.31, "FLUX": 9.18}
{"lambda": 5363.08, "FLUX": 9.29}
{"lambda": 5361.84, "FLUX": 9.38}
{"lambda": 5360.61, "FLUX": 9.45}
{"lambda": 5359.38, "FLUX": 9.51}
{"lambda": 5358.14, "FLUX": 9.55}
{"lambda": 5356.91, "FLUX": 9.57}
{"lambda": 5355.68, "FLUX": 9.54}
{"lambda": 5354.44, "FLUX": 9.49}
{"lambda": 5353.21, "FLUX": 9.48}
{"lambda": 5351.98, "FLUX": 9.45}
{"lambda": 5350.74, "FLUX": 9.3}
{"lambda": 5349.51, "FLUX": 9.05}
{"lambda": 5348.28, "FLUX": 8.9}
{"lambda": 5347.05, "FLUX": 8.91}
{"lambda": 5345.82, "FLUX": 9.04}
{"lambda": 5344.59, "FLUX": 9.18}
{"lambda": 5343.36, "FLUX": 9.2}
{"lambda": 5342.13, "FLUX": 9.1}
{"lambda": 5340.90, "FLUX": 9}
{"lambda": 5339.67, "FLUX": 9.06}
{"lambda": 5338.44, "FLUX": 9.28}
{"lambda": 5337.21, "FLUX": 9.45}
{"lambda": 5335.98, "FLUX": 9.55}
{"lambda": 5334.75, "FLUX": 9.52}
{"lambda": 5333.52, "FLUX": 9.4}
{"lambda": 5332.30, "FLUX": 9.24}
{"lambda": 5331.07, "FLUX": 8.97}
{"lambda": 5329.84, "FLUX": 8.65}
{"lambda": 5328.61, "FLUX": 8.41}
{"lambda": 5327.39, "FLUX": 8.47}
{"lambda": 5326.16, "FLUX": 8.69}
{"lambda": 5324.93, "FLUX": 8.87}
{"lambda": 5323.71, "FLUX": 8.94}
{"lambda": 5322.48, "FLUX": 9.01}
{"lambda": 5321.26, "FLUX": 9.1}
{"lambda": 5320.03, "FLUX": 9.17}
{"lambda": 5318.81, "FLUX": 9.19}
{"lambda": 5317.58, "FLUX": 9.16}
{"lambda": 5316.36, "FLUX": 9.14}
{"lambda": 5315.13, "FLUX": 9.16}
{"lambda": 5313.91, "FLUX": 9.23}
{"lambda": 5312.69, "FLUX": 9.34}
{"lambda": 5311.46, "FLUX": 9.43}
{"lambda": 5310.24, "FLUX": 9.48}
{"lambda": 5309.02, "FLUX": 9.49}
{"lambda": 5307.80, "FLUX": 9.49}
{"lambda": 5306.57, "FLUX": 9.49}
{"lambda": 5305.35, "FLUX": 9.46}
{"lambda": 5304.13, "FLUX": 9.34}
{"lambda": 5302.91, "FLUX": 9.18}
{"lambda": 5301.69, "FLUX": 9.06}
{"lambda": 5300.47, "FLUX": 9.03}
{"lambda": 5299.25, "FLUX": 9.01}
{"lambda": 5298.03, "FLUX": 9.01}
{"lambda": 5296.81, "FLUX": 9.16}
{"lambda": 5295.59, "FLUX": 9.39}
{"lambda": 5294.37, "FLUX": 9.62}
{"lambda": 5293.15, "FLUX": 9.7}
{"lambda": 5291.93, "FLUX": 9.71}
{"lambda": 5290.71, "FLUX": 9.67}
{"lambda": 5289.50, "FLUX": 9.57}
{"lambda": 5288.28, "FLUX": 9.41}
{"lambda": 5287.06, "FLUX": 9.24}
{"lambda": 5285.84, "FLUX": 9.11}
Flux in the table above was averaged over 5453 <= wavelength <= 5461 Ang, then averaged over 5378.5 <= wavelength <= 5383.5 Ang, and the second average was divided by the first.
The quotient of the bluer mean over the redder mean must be 1.03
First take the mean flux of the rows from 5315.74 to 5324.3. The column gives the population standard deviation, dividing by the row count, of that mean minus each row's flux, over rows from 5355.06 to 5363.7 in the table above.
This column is 0.10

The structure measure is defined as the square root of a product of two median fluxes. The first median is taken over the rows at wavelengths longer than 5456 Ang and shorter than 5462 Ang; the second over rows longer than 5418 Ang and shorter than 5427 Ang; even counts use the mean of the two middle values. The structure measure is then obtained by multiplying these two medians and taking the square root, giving 8.90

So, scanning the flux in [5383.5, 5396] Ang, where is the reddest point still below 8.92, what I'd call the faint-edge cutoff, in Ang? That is 5395.28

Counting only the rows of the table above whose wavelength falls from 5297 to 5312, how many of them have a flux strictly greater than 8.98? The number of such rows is 12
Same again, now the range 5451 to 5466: 7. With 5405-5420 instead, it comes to 0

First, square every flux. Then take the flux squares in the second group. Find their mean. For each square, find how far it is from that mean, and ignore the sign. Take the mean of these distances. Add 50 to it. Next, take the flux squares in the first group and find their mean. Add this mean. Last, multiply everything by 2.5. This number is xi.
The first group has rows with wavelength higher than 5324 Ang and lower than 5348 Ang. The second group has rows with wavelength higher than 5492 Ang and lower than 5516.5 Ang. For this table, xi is 335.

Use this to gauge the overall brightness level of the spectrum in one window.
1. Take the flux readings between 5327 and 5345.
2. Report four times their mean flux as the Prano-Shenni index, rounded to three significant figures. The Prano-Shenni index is 36.4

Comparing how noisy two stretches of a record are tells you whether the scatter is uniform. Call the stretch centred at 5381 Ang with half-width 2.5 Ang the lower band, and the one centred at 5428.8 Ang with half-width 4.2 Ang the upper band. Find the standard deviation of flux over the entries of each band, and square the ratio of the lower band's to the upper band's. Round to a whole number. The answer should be 4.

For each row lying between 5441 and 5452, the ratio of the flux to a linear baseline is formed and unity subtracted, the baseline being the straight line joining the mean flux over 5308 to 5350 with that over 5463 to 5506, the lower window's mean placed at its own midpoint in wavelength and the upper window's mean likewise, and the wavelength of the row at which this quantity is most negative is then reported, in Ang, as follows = 5446.46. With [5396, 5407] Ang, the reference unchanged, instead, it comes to 5396.53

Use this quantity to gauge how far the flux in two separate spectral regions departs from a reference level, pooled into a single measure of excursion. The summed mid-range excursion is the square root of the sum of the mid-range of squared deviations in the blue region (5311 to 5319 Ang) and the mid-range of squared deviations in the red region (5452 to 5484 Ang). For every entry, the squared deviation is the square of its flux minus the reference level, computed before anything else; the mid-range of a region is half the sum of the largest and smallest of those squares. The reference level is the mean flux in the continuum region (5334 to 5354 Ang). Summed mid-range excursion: 0.53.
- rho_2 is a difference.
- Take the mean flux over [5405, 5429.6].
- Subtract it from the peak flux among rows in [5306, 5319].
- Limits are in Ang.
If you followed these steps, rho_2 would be 0.72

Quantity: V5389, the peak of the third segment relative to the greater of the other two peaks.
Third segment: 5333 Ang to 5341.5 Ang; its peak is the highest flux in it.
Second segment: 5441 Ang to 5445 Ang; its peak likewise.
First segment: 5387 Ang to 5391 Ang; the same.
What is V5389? 1.01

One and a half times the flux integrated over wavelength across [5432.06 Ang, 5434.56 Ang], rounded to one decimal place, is 32.7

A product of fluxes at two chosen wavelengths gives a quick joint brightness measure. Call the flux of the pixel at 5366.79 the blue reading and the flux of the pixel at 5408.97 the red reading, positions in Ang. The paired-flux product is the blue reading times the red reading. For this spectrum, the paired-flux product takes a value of 77.5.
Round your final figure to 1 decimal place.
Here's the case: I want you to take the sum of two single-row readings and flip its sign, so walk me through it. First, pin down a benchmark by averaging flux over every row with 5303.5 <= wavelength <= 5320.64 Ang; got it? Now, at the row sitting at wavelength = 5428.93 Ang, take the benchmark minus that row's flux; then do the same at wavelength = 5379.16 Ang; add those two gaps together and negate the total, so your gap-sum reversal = -0.7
